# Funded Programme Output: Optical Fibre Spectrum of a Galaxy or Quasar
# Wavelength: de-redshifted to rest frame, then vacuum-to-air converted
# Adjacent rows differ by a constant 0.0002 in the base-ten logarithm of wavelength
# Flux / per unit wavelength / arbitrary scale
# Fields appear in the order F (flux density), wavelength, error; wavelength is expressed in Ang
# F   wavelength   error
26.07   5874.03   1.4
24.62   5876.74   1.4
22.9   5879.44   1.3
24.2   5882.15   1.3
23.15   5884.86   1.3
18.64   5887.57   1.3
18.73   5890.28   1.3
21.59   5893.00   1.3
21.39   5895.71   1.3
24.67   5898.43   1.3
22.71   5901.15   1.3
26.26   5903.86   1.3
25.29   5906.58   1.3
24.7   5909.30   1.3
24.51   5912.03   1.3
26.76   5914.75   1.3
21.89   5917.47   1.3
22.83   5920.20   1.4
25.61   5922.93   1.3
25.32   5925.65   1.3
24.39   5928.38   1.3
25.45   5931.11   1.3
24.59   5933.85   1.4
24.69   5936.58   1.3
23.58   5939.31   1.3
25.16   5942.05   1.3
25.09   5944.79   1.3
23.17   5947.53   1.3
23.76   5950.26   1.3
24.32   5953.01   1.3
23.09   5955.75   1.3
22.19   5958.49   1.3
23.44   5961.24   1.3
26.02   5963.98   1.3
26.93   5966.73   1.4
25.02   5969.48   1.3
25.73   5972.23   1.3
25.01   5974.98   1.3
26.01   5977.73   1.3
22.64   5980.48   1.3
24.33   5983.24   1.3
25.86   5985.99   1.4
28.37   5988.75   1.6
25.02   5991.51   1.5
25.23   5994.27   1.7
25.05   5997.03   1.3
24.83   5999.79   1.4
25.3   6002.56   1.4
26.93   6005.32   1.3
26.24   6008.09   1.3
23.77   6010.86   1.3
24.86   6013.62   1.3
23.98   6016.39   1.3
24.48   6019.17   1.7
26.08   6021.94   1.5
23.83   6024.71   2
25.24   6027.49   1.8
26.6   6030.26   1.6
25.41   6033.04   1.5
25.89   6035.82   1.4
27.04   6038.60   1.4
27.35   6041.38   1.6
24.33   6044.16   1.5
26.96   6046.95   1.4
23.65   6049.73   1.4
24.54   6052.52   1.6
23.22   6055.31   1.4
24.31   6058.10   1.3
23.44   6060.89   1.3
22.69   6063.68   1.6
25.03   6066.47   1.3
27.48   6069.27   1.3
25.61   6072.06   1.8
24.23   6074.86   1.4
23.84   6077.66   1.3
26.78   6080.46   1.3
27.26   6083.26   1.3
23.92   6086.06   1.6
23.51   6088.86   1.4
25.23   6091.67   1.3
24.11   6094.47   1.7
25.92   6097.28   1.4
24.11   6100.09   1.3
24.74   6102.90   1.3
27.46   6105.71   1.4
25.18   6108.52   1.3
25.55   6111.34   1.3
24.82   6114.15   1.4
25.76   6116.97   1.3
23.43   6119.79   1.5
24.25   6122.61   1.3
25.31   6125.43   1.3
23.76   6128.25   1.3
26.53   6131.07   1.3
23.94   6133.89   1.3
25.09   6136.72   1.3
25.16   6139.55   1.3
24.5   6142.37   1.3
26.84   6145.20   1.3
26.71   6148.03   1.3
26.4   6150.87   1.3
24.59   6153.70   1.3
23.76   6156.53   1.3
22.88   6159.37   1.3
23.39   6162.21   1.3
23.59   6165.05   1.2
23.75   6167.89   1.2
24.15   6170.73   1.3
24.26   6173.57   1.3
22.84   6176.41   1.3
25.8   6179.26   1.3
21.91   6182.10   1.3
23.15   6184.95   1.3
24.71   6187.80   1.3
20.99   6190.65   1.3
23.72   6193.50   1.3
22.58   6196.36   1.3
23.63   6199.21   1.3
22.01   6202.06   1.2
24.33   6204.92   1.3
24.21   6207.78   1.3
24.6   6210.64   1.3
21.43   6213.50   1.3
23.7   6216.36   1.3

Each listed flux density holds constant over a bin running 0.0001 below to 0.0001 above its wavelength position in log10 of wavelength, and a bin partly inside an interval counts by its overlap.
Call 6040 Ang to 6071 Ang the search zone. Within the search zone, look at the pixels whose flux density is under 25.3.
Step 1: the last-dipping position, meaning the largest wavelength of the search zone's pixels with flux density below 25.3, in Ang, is 6066.47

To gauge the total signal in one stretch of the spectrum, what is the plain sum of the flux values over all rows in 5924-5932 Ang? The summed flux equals 75.2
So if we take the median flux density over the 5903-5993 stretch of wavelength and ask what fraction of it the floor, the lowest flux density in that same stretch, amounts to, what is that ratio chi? 0.88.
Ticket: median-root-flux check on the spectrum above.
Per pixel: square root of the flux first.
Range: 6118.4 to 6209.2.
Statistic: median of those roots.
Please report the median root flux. 4.90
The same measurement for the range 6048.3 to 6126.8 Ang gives 4.96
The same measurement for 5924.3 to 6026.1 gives 5.00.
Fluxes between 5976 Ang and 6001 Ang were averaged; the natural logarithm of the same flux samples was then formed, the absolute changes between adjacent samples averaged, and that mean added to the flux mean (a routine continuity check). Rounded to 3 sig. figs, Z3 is 25.3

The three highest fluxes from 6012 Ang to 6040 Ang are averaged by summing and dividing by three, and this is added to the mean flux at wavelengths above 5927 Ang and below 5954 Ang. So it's 51.0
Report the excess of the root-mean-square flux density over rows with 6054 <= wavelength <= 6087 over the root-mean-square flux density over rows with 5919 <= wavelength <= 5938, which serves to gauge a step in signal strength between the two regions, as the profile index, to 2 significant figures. 0.15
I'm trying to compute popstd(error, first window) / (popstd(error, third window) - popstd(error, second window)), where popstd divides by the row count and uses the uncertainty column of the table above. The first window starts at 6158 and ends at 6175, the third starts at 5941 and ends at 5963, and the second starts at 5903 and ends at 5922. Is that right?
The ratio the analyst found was -1.3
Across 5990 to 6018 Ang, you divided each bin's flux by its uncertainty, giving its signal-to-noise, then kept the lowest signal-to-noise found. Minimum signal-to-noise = 14.8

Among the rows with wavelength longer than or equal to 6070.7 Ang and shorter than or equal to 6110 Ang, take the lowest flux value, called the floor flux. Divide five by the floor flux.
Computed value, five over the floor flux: 0.213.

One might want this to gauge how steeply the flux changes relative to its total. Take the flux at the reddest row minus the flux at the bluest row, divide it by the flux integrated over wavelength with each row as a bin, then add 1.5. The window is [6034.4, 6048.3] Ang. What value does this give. 1.503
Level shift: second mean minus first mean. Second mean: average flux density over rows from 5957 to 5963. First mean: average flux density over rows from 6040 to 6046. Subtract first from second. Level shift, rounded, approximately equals -3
